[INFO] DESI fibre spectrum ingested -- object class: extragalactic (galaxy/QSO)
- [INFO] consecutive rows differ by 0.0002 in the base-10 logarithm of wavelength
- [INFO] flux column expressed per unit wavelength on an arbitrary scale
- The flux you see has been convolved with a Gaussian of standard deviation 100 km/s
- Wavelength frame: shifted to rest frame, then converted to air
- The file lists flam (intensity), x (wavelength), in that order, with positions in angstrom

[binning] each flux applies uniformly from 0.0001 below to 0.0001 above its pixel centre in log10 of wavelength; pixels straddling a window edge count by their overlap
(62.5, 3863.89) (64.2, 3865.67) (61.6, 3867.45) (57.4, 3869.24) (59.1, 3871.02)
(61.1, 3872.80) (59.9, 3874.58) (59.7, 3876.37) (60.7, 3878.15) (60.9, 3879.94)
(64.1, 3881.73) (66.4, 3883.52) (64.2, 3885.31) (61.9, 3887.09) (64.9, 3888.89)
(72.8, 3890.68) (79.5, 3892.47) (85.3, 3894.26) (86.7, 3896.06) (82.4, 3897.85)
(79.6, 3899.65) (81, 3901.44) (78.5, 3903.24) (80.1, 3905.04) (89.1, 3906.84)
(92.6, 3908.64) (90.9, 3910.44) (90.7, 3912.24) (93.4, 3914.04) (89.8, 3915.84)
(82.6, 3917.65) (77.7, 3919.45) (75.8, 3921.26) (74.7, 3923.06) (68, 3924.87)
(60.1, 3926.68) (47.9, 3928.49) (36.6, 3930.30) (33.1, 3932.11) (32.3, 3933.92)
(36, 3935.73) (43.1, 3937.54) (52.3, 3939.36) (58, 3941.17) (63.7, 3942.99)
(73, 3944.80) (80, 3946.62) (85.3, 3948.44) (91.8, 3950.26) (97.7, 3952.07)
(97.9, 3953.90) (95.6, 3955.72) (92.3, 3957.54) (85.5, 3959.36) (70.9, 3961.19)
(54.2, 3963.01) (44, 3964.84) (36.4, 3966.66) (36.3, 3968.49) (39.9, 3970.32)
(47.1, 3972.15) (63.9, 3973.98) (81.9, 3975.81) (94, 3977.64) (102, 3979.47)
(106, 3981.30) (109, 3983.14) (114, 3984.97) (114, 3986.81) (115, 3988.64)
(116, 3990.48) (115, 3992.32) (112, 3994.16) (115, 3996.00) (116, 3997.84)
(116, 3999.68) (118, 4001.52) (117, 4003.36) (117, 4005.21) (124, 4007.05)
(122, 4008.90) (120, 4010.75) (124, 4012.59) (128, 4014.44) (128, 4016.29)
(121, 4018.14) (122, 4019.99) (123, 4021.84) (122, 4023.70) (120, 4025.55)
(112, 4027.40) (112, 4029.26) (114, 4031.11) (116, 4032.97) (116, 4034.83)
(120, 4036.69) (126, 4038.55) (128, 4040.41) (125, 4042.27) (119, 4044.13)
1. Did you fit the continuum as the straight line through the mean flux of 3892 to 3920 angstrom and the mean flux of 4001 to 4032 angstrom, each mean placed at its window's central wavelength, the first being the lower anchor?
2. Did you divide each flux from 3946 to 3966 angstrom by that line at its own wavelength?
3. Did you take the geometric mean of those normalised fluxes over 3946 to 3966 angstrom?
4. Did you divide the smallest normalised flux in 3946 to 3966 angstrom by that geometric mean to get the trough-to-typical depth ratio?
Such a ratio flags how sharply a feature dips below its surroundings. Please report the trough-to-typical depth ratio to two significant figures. 0.54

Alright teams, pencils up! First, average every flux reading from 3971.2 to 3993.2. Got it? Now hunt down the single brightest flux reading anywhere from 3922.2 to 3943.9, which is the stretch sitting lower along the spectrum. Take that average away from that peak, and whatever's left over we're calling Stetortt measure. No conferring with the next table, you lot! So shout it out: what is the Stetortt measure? -23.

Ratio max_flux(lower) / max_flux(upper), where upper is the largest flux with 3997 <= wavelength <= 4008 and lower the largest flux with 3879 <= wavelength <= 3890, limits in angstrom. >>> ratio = 0.54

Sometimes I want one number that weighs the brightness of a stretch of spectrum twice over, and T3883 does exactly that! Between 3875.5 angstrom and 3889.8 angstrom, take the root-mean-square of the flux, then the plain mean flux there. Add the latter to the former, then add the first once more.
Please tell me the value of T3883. 189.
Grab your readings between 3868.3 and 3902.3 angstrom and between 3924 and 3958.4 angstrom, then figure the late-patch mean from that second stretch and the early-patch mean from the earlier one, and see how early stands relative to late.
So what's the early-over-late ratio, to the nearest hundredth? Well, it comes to 1.05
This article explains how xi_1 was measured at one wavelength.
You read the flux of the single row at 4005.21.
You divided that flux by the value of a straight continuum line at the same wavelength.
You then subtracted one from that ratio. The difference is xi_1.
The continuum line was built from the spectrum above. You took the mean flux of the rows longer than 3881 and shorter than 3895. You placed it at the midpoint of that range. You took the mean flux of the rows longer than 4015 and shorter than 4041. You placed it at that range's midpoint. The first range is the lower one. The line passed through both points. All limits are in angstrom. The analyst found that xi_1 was 0.05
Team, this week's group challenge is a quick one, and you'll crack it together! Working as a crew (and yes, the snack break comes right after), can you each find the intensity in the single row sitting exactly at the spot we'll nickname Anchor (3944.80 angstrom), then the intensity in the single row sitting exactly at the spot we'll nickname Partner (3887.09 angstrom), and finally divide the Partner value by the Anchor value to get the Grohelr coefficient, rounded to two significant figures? 0.85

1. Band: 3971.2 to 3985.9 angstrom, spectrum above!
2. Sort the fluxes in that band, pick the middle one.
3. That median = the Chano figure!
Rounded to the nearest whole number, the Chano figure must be 98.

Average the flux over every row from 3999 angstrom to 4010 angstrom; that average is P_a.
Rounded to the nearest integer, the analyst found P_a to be 119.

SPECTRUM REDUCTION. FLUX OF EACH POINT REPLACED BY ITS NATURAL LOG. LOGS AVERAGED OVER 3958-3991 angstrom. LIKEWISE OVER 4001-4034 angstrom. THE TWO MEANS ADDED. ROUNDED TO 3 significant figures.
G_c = 9.08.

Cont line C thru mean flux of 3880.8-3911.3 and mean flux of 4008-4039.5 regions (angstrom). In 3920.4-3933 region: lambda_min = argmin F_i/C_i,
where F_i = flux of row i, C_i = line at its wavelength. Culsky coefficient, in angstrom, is 3932.11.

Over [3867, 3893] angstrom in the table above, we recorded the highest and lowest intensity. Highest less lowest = 22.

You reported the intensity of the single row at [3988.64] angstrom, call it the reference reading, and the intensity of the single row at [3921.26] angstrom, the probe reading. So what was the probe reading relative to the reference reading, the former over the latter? 0.66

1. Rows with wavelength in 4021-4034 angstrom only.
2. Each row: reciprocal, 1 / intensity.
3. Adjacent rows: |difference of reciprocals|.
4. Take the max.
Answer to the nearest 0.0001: 0.0006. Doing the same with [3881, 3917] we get 0.0017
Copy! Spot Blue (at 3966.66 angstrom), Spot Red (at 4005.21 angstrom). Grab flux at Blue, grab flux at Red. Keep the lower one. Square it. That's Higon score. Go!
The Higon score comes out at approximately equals 1325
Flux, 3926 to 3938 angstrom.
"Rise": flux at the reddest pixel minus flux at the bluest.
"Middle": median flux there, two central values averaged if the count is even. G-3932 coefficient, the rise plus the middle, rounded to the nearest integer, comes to 20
